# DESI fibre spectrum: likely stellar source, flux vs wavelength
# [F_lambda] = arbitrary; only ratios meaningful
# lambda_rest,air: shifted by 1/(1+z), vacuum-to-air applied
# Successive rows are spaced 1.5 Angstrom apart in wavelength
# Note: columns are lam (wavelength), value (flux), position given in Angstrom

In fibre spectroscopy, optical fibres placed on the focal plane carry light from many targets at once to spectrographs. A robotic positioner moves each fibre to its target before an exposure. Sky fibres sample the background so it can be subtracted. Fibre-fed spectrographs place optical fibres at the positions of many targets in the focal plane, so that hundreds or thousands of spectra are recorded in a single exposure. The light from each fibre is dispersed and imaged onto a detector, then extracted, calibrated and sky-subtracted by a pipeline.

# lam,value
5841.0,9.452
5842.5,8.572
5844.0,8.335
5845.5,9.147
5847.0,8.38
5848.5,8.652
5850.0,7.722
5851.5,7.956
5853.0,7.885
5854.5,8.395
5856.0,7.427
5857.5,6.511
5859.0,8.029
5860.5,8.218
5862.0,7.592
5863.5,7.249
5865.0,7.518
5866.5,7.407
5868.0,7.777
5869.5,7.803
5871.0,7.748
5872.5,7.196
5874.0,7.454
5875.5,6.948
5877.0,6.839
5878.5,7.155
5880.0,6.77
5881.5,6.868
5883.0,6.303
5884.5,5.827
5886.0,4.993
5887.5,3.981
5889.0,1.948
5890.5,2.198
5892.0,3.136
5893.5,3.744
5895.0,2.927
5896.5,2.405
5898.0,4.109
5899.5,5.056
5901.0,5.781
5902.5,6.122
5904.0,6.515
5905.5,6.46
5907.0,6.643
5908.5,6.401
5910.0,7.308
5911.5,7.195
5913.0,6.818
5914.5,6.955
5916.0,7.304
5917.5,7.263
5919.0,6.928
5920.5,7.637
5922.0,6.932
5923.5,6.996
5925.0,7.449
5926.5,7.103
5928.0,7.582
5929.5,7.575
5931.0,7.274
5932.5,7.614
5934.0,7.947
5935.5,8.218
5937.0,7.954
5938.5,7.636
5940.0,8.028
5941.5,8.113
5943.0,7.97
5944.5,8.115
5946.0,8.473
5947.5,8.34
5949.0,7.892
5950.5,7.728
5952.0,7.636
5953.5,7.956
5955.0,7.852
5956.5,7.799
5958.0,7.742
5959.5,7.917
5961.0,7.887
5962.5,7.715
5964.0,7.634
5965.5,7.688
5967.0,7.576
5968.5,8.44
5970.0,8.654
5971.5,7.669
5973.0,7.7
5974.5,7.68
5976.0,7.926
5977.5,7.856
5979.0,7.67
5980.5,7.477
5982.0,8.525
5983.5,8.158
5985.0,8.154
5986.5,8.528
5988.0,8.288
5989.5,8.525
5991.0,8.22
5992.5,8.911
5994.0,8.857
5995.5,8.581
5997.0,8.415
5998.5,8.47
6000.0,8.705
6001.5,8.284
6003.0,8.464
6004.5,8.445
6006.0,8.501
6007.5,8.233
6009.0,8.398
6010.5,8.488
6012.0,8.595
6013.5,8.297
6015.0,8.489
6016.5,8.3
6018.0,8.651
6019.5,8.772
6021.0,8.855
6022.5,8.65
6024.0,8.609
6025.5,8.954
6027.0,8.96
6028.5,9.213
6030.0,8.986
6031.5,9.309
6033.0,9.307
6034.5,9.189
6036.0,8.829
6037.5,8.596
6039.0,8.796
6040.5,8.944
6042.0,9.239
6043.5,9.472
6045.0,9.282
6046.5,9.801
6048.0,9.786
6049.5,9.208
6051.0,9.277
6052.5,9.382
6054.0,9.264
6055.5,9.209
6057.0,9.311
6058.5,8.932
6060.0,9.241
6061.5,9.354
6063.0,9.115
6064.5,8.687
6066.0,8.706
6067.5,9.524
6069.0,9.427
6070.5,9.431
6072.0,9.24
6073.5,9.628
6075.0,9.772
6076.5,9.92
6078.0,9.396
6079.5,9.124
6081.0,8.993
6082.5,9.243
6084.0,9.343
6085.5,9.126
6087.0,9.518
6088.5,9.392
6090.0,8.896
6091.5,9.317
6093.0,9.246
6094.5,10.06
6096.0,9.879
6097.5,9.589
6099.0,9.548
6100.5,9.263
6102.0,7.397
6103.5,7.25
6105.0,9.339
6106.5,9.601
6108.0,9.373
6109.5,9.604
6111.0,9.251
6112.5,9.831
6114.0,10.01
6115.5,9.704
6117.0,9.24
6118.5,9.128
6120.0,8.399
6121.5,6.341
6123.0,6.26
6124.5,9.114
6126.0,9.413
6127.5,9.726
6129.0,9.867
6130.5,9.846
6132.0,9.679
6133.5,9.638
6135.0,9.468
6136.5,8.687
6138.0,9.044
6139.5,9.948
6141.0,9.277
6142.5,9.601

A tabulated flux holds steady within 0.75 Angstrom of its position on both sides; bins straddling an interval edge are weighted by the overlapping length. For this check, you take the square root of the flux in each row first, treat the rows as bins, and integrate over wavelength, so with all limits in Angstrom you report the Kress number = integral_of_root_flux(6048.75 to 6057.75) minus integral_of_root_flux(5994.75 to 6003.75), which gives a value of 1.2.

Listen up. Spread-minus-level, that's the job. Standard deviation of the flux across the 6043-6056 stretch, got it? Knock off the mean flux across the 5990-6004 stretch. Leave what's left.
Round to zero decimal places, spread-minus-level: -8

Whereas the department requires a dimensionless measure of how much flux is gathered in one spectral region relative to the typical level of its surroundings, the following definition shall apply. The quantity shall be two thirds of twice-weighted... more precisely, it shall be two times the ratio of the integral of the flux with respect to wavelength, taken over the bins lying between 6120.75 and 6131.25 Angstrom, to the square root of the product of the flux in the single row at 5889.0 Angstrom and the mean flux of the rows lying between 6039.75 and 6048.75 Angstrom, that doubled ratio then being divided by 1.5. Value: 28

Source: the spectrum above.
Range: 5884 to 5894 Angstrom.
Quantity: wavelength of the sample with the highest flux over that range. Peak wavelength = 5884.5 Angstrom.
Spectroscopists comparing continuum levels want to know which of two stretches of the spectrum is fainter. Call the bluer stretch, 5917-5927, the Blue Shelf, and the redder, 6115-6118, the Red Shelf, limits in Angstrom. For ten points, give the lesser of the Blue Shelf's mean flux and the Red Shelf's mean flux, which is 7.2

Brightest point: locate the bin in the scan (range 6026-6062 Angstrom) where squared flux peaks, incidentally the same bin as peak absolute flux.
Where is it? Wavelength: 6046.5 Angstrom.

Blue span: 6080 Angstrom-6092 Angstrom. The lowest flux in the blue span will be 8.896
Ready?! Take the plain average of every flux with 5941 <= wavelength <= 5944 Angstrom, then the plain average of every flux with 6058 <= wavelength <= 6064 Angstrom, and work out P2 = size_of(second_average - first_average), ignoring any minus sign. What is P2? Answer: 1.1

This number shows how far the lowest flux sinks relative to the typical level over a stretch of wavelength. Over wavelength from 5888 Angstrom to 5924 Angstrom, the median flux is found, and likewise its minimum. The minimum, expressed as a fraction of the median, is 0.300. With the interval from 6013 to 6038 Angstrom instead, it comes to 0.940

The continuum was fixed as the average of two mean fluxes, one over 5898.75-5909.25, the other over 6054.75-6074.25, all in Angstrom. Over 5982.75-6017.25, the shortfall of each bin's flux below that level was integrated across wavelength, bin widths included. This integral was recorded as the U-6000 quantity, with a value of -27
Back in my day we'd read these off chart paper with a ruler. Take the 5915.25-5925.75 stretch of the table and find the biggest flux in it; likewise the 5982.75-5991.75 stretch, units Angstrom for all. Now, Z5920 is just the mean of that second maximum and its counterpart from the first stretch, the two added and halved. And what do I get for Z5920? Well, 8.1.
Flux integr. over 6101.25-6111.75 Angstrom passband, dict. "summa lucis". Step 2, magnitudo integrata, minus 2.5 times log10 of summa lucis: -4.92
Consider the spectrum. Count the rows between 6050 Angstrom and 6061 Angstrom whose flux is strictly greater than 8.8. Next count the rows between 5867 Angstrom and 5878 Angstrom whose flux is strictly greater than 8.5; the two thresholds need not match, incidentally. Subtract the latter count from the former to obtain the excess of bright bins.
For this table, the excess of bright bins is 7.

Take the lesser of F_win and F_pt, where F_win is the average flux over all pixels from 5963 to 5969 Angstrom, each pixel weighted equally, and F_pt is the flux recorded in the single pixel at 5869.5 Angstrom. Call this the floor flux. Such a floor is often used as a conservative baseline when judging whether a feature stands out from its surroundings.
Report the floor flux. 7.8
